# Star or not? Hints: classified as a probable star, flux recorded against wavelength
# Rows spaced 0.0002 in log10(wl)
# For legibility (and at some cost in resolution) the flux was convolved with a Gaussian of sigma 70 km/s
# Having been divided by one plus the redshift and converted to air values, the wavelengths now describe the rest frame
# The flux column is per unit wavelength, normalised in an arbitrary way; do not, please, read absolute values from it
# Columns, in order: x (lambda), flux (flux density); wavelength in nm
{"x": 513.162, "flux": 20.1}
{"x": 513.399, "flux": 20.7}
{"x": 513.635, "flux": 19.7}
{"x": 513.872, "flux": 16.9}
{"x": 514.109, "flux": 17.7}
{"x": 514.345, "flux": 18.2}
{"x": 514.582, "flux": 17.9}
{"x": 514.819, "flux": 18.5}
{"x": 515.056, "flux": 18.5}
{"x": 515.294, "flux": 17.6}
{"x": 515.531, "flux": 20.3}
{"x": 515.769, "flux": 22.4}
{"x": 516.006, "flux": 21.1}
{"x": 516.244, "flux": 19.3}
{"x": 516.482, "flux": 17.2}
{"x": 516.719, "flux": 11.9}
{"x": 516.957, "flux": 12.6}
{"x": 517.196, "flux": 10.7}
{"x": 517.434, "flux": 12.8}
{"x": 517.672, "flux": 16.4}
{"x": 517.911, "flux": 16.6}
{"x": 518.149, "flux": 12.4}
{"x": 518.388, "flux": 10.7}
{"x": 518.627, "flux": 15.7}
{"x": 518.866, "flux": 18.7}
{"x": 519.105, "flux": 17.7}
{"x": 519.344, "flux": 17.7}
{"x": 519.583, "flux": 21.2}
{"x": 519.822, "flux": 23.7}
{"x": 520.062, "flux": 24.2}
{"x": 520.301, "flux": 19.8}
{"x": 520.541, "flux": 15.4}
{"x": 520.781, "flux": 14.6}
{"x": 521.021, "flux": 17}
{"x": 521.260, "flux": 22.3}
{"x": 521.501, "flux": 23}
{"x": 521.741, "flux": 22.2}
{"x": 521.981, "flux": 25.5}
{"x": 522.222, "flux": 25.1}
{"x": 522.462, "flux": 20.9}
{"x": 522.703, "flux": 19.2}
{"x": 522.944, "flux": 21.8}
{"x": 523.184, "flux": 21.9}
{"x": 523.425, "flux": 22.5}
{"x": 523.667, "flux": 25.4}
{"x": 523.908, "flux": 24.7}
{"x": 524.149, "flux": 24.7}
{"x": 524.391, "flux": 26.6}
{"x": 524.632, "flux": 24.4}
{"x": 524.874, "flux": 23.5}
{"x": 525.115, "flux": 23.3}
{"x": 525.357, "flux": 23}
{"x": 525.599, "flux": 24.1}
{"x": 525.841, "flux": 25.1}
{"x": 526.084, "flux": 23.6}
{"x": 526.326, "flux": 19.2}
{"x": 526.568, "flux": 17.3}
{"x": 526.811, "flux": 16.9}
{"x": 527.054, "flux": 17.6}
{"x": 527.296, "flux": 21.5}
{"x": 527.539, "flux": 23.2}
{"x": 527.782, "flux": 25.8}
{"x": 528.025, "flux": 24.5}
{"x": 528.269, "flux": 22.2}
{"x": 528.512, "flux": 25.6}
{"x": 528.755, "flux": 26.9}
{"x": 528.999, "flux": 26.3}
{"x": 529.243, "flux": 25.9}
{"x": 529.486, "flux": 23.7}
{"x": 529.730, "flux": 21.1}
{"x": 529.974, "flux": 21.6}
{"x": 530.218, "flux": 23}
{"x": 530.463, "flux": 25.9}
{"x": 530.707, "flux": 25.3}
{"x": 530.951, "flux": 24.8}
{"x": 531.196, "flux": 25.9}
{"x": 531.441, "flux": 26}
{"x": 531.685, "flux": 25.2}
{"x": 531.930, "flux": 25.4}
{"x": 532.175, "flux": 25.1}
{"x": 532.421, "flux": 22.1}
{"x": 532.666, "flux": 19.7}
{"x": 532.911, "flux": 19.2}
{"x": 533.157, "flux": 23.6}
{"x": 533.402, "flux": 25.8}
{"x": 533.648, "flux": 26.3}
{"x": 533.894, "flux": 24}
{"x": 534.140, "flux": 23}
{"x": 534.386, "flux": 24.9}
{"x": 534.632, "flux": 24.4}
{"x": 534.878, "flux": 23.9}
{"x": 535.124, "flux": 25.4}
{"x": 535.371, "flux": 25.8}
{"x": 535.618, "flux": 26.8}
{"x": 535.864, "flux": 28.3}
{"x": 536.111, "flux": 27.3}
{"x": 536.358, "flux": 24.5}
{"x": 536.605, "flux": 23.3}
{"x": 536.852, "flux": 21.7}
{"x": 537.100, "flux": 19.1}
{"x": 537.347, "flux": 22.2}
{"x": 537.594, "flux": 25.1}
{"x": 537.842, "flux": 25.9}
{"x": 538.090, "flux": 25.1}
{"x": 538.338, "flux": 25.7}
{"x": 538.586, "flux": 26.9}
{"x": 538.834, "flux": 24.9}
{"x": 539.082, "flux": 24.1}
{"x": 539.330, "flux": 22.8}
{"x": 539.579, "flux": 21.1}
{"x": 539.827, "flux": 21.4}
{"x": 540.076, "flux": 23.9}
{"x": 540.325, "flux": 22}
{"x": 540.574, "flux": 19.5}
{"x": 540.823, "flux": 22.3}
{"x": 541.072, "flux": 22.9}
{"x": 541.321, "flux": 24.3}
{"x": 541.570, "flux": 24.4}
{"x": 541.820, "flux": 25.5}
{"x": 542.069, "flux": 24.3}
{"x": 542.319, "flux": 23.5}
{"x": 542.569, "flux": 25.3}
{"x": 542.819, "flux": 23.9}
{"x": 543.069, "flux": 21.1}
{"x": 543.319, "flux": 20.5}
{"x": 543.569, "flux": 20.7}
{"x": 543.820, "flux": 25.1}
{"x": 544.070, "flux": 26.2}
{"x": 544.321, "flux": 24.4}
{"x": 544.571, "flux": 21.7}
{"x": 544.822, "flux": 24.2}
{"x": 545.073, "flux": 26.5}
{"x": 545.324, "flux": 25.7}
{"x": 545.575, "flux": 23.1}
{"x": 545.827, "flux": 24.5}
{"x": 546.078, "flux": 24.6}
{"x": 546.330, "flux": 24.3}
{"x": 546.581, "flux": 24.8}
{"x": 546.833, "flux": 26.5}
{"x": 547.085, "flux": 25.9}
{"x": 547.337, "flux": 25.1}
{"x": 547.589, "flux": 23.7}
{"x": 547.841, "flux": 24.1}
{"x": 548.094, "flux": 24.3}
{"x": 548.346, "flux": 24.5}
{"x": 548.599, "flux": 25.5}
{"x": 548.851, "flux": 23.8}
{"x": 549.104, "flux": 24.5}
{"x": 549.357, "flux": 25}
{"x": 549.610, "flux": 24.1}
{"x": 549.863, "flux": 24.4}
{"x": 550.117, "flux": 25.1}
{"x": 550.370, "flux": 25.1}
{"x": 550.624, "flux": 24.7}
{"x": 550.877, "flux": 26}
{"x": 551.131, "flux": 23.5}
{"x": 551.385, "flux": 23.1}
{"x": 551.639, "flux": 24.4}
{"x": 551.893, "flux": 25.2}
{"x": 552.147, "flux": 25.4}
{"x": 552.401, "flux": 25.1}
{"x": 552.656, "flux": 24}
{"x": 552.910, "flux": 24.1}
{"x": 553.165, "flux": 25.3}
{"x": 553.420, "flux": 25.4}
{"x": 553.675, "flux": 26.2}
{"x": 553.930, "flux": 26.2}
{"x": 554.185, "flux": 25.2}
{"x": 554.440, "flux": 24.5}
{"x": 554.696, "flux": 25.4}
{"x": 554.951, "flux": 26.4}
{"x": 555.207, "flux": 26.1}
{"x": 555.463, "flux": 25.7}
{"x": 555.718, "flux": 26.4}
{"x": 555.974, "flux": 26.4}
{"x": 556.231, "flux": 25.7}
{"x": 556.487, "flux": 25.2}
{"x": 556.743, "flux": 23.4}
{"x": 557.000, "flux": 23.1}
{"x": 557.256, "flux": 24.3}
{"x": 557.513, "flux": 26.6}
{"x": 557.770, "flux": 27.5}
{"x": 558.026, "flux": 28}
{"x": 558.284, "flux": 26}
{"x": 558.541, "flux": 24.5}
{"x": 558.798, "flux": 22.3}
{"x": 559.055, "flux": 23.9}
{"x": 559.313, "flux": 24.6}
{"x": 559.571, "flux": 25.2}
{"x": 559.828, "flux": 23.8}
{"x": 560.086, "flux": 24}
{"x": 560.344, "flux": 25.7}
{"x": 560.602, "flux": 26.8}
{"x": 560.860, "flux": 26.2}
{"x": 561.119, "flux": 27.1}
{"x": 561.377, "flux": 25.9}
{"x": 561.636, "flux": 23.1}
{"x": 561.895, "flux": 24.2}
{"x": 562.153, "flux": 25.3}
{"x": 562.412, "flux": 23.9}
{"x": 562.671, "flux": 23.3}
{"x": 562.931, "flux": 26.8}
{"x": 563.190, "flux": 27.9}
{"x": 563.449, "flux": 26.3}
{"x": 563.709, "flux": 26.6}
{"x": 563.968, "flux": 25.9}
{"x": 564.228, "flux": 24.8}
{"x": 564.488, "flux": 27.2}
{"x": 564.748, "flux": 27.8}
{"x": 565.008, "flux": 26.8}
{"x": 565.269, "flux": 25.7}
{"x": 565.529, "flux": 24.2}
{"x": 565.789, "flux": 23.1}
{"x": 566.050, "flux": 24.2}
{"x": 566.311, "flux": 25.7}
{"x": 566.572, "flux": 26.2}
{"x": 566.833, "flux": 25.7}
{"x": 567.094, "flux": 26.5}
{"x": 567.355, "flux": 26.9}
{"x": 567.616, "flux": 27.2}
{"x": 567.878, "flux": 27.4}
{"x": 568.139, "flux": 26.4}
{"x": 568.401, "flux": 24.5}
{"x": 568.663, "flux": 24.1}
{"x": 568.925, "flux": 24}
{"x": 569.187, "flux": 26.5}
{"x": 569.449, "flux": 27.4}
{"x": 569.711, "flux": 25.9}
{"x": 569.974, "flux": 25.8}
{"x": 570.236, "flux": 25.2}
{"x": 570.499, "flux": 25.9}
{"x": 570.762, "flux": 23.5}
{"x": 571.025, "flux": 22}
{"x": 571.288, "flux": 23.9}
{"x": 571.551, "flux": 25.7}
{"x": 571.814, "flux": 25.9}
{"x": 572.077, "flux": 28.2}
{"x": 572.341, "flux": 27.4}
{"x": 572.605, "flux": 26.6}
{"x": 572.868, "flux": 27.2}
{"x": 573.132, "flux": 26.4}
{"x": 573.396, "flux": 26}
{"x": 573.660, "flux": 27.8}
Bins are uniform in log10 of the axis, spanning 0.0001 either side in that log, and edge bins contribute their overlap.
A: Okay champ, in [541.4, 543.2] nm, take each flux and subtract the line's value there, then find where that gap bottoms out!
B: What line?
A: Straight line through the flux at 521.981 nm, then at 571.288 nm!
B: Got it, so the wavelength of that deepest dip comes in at 543.069 nm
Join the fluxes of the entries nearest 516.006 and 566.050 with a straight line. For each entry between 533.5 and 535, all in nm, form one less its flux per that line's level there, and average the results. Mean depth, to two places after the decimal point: -0.10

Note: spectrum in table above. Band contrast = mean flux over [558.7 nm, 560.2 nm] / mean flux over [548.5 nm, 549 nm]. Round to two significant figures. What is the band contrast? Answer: 0.97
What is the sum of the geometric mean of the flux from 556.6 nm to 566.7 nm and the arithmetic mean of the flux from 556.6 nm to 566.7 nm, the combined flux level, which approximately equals 50.6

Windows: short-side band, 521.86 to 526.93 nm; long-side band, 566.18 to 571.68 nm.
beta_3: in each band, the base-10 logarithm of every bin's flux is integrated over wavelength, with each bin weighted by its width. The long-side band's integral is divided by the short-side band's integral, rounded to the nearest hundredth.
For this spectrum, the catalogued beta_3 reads 1.13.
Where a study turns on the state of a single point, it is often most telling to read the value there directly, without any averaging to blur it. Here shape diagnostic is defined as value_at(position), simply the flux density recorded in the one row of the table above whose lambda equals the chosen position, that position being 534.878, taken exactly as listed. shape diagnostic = 23.9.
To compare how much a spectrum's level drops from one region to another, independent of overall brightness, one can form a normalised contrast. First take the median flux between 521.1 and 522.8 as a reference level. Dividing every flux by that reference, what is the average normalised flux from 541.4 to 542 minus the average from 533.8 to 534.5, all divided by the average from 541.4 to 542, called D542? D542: 0.04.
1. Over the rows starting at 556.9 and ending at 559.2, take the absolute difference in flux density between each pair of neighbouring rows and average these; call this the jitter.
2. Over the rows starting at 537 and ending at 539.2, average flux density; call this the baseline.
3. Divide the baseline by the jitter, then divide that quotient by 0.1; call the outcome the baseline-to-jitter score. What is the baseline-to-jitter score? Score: 160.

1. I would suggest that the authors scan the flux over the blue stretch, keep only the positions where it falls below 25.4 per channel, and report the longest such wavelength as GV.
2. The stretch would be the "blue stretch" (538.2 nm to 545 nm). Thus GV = 544.822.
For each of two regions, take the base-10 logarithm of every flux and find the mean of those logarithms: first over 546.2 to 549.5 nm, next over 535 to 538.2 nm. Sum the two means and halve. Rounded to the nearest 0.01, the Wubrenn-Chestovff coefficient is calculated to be 1.39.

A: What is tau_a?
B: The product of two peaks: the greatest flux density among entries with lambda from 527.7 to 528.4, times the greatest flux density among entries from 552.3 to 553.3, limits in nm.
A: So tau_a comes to 653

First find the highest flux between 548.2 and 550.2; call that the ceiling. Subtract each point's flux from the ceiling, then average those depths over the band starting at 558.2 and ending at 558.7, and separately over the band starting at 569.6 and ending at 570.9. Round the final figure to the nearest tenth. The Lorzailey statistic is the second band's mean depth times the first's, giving 0.1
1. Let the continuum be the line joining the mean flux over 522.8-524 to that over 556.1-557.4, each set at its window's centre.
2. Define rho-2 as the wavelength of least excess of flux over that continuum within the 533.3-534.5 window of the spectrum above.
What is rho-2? 534.140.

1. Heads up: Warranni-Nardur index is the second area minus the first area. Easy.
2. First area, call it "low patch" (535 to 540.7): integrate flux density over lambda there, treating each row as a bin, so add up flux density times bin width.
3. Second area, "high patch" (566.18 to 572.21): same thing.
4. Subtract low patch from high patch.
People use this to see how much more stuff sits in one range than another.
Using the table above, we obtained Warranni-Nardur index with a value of 18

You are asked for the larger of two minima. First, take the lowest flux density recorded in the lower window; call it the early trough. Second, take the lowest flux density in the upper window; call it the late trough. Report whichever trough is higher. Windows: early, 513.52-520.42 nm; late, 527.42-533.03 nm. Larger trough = 19.2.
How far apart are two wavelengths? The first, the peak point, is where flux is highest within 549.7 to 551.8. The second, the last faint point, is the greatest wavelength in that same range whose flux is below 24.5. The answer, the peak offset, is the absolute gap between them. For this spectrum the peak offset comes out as 0.76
